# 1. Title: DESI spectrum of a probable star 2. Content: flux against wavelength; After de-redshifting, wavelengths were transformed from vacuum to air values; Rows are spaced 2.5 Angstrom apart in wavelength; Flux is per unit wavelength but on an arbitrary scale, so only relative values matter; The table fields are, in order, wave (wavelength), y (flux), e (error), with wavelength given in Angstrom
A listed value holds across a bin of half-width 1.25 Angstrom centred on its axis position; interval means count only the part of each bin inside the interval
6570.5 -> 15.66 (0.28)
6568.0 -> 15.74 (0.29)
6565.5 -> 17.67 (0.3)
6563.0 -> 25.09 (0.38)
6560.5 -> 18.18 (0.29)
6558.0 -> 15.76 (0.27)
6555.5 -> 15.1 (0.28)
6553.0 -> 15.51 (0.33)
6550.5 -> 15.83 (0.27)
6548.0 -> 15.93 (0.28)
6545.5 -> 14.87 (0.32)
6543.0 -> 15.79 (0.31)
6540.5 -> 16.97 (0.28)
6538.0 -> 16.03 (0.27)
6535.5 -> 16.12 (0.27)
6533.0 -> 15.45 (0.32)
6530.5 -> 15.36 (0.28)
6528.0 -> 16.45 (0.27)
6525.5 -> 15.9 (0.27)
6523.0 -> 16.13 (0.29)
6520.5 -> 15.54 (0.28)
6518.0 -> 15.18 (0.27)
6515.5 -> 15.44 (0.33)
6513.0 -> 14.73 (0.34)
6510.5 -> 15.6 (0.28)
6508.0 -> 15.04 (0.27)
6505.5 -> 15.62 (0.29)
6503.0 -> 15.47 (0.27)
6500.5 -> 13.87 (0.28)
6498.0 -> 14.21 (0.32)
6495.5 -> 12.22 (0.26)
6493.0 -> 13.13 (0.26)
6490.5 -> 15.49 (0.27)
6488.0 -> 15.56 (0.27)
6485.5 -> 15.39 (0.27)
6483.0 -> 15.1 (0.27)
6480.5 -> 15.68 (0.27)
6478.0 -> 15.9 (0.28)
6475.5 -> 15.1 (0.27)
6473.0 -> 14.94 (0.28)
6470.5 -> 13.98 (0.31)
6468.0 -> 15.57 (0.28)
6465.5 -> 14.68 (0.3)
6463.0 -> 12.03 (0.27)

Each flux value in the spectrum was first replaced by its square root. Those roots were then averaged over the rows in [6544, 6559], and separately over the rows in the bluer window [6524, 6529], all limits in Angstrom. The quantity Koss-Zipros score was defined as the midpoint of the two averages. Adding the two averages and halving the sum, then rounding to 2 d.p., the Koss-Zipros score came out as 3.98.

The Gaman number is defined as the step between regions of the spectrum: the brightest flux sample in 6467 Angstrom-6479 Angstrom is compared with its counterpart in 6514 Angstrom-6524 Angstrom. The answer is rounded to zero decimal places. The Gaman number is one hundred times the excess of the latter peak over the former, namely 23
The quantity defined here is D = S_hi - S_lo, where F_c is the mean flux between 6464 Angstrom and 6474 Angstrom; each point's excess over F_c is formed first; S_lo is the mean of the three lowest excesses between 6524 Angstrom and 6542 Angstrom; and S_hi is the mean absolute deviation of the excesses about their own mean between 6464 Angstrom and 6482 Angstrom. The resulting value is -0.3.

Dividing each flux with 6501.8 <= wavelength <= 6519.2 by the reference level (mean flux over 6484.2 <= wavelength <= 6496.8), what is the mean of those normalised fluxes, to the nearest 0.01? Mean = 1.07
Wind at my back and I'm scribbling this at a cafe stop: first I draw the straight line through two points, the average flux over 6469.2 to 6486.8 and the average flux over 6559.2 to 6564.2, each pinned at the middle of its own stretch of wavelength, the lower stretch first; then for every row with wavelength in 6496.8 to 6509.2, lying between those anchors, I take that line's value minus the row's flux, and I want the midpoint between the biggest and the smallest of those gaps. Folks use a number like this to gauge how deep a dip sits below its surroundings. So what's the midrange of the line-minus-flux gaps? 2.3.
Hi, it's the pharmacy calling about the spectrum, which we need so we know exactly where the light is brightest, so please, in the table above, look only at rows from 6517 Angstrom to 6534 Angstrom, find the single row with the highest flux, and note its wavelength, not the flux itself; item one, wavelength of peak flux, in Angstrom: 6528.0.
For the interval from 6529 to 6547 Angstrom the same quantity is 6540.5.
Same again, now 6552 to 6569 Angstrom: 6563.0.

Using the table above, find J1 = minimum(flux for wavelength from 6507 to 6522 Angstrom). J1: 14.73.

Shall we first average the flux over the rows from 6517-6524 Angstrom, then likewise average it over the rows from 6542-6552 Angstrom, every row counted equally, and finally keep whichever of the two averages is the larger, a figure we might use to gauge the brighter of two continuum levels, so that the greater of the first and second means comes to 15.6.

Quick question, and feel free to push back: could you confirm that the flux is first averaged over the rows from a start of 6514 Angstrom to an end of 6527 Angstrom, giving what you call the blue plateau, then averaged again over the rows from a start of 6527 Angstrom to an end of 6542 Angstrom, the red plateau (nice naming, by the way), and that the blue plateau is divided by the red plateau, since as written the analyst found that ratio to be 0.974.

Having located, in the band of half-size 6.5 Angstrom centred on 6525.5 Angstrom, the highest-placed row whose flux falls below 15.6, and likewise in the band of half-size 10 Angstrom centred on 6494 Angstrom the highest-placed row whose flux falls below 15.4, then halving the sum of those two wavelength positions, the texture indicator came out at 6515.5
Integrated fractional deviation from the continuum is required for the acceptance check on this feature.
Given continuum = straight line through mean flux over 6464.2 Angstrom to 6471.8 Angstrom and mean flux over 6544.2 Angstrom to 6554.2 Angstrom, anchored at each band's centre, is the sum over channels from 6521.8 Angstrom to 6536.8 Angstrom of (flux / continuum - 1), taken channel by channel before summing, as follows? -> 0.22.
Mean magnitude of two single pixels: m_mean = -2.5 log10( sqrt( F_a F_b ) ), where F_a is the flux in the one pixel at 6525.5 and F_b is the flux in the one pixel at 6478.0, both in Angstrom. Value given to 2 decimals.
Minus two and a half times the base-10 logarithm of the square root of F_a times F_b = -3.00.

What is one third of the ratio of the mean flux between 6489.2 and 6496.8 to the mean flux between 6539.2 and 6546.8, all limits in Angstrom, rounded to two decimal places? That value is 0.29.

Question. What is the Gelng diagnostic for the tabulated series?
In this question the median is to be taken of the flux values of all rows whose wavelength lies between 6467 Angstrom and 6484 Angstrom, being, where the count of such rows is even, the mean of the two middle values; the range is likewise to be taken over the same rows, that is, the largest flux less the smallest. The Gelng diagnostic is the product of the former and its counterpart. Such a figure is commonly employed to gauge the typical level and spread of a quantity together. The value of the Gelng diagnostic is 29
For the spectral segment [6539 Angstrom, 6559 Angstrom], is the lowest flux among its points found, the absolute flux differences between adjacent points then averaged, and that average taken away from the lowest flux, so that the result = 14.2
